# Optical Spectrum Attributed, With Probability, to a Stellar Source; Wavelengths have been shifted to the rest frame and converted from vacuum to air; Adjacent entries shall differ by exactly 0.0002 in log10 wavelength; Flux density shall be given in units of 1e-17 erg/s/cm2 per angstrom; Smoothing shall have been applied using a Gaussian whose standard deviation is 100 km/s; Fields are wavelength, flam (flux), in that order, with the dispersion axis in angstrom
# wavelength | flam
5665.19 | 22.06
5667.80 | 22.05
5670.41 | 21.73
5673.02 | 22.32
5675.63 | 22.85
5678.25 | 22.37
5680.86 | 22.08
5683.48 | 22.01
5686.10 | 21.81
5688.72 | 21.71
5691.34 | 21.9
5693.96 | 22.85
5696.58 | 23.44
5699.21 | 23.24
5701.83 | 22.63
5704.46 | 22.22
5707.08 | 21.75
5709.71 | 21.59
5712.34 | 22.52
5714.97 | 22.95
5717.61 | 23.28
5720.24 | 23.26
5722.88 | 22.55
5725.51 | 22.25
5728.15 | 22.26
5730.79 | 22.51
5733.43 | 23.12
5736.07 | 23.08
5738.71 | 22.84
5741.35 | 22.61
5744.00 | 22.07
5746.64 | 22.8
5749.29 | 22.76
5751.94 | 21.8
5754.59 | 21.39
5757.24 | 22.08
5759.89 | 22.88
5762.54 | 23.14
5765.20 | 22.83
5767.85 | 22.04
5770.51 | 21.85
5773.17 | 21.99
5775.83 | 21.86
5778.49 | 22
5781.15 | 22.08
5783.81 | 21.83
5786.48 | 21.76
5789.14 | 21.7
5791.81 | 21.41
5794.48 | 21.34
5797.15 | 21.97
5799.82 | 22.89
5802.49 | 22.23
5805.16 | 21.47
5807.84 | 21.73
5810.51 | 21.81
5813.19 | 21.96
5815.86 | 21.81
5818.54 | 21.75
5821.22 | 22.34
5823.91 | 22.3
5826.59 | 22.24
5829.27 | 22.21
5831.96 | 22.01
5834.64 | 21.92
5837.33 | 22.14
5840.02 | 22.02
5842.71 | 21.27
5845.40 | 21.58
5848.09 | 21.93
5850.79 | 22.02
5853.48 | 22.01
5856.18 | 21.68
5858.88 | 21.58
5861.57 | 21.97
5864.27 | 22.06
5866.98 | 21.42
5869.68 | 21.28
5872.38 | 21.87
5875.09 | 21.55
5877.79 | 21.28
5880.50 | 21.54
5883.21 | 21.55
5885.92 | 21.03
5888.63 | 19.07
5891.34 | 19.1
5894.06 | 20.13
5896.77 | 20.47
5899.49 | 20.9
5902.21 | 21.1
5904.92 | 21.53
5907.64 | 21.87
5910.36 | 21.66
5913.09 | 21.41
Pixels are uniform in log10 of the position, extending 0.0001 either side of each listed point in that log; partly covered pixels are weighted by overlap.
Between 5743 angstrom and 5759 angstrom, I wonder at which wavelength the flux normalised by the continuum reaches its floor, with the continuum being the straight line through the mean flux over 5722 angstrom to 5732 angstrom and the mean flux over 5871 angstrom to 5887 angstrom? 5754.59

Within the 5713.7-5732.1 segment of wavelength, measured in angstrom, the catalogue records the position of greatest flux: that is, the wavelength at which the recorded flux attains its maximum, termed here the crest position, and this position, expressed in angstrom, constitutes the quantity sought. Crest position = 5717.61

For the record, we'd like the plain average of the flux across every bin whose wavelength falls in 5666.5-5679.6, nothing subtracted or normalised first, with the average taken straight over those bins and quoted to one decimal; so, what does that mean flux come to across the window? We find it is 22.3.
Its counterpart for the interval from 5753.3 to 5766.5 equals 22.5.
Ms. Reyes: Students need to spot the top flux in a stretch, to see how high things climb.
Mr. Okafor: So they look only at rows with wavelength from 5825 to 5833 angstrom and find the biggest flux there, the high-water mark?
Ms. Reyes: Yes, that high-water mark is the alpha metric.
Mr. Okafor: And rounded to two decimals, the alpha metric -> 22.24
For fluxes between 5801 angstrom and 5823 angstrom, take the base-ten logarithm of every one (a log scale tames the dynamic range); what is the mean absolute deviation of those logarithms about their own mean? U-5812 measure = 0.0043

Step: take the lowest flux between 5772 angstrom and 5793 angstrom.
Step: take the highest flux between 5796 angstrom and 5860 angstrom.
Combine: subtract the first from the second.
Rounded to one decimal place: 1.5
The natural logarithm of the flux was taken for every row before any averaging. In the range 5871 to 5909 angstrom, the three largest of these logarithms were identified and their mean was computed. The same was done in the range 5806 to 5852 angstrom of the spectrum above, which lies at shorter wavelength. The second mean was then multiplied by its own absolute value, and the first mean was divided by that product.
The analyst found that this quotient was 0.320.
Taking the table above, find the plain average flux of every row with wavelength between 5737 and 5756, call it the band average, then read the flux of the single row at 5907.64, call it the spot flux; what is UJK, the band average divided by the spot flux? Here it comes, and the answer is 1.02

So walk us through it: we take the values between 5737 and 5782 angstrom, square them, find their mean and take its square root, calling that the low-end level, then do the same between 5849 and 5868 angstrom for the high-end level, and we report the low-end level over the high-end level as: 1.02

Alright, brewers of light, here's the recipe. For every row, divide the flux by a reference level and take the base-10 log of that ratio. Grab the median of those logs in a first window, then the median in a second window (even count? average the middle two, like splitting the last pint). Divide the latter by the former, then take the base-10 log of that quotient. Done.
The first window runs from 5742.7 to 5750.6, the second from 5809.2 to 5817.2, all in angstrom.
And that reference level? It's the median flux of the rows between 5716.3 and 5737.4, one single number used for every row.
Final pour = 1.3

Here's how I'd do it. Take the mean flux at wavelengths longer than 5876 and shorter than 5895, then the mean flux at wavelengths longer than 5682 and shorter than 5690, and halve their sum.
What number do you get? 21.2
